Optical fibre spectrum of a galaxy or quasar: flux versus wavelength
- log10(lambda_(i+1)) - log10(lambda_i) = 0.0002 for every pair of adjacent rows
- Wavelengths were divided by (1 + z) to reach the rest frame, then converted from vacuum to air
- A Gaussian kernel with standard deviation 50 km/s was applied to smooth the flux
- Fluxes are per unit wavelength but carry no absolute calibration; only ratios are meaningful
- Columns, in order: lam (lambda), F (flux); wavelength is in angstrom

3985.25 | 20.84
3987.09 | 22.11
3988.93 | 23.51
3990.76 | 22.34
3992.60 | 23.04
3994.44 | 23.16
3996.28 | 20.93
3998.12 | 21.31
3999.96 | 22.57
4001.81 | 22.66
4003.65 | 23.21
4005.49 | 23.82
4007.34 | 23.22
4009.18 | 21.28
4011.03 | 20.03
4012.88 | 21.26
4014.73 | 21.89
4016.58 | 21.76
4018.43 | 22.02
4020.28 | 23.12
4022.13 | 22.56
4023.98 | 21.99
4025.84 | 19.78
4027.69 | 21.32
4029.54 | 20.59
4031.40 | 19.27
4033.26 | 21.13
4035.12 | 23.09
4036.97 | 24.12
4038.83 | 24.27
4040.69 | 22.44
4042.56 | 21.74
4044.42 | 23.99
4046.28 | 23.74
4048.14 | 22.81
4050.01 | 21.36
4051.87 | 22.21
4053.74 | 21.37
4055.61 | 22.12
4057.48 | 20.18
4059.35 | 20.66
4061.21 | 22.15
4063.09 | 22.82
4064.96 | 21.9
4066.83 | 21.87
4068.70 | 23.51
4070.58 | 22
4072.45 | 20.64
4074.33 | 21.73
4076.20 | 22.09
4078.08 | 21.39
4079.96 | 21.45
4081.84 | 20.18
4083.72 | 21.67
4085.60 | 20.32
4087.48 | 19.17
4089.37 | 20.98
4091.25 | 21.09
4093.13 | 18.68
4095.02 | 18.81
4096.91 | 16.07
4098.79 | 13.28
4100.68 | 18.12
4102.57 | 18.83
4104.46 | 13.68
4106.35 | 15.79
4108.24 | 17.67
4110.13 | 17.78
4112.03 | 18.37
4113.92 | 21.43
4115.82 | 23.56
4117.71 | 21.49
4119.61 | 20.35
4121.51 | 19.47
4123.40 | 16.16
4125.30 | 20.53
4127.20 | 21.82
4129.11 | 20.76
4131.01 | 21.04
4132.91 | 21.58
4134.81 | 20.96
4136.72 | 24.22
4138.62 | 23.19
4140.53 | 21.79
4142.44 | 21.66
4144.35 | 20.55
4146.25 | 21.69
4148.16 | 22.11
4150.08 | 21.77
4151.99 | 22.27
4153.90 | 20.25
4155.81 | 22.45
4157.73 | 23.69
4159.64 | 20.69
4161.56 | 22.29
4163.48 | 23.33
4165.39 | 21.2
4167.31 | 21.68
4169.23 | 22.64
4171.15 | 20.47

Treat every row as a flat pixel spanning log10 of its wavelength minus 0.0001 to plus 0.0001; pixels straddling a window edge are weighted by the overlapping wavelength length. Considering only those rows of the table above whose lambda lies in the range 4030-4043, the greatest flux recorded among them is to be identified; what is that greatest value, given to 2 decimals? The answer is 24.27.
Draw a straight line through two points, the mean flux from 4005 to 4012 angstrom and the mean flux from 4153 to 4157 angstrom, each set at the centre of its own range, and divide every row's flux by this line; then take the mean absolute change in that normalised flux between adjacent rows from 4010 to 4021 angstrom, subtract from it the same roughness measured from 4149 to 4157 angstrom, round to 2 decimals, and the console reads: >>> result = -0.04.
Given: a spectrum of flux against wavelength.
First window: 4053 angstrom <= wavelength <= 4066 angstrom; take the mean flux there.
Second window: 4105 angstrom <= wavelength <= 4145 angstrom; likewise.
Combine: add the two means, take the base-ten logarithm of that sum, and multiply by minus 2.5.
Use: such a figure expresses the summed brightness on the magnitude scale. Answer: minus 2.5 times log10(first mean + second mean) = -4.06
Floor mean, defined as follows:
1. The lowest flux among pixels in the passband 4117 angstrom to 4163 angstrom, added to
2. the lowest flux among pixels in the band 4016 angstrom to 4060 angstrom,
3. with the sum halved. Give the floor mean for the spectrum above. 18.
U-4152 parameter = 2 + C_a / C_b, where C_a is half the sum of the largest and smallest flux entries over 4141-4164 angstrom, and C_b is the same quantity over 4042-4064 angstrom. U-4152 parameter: 2.99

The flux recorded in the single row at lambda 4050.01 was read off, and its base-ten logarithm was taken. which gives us 1.330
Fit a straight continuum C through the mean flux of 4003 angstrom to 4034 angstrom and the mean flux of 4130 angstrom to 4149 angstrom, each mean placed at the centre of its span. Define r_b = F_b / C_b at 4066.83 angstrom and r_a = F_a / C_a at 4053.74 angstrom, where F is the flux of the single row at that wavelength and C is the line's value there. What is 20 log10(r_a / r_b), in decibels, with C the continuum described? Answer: -0.2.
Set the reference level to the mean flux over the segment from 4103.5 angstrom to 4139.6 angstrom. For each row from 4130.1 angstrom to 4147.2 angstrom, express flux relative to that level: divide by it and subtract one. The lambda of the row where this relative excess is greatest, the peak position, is 4136.72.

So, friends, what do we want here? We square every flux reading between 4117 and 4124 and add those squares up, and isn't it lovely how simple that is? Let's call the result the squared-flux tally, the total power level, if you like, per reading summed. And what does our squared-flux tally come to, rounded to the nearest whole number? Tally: 1516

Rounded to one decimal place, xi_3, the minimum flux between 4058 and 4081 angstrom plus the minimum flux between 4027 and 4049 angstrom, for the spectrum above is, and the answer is 39.9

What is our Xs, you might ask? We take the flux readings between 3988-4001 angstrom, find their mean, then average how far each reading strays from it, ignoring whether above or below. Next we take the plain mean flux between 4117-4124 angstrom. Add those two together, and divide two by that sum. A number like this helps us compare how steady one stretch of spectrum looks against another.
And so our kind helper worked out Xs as 0.099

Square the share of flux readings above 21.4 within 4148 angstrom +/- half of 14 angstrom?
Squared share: 0.51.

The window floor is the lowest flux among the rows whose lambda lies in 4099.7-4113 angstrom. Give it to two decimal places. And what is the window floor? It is 13.68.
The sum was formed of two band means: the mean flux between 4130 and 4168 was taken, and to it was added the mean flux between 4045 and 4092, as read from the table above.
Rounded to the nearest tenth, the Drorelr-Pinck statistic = 43.5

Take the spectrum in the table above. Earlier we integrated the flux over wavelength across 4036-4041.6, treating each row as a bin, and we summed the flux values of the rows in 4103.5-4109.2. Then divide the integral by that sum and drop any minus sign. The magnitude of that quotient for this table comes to 2.8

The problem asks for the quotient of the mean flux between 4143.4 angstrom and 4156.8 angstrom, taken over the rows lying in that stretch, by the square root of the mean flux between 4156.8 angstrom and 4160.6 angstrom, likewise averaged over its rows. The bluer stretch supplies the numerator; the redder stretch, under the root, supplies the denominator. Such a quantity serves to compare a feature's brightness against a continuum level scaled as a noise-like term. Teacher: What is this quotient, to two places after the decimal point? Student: 4.58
